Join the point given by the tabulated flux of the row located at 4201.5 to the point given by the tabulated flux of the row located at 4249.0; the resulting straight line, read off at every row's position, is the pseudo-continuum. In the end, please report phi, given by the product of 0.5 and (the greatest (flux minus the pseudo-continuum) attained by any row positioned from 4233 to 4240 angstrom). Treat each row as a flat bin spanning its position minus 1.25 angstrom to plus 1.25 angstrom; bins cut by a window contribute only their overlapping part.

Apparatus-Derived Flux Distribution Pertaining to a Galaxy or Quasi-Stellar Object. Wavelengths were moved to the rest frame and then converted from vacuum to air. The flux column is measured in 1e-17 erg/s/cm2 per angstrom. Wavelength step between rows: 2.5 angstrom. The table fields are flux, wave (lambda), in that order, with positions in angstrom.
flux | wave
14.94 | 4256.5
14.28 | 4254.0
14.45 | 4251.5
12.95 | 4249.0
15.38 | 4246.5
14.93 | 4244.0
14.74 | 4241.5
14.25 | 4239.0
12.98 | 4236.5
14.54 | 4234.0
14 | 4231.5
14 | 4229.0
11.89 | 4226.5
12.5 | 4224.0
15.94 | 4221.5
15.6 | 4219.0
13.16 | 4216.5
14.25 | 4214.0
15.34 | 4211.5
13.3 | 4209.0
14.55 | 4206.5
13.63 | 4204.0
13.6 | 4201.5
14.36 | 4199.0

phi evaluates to 0.7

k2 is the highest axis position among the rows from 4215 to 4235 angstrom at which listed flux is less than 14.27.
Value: 4231.5 angstrom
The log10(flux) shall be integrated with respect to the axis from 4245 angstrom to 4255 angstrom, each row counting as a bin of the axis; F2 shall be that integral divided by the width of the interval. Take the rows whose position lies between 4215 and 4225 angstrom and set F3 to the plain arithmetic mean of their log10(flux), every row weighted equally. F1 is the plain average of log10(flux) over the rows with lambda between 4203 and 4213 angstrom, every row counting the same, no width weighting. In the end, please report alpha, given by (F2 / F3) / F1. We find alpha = 0.869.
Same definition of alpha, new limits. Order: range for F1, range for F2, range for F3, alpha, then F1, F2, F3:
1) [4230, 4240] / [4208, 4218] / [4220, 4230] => 0.888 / 1.14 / 1.15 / 1.13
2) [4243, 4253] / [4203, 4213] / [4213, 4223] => 0.852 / 1.16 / 1.15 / 1.17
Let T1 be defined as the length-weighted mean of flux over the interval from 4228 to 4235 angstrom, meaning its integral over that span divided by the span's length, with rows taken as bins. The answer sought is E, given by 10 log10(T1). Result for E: 11.5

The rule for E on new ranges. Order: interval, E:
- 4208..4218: 11.5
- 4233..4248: 11.6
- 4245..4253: 11.5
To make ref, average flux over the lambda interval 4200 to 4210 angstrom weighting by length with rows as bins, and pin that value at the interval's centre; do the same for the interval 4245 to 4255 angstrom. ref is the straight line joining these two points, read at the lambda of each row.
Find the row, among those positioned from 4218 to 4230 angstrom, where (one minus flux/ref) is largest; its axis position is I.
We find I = 4226.5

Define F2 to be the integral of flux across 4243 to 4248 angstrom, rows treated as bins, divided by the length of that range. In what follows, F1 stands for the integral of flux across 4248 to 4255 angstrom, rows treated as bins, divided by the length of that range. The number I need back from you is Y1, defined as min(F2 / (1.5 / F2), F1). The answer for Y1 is 13.9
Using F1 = 13.91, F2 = 15.1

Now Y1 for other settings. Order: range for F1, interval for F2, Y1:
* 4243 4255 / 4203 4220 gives 14.4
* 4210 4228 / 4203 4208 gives 14.1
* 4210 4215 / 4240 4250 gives 14.7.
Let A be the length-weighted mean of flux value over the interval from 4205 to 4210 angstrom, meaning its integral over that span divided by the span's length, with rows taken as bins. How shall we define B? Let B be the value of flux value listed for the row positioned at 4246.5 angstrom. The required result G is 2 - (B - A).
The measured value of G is 0.6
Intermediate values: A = 13.9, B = 15.38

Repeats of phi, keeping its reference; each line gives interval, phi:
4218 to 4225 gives 1.3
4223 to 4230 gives 0.4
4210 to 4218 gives 0.9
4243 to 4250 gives 1.2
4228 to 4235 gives 0.7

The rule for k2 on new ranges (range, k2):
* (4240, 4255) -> 4249.0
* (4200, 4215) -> 4214.0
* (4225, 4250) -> 4249.0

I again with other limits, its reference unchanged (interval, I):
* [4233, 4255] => 4249.0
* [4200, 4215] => 4209.0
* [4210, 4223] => 4216.5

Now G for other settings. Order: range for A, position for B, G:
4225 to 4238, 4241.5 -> 0.7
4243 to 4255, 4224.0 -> 3.9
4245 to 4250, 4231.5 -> 2.3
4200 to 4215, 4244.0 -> 1.2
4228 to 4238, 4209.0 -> 2.6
